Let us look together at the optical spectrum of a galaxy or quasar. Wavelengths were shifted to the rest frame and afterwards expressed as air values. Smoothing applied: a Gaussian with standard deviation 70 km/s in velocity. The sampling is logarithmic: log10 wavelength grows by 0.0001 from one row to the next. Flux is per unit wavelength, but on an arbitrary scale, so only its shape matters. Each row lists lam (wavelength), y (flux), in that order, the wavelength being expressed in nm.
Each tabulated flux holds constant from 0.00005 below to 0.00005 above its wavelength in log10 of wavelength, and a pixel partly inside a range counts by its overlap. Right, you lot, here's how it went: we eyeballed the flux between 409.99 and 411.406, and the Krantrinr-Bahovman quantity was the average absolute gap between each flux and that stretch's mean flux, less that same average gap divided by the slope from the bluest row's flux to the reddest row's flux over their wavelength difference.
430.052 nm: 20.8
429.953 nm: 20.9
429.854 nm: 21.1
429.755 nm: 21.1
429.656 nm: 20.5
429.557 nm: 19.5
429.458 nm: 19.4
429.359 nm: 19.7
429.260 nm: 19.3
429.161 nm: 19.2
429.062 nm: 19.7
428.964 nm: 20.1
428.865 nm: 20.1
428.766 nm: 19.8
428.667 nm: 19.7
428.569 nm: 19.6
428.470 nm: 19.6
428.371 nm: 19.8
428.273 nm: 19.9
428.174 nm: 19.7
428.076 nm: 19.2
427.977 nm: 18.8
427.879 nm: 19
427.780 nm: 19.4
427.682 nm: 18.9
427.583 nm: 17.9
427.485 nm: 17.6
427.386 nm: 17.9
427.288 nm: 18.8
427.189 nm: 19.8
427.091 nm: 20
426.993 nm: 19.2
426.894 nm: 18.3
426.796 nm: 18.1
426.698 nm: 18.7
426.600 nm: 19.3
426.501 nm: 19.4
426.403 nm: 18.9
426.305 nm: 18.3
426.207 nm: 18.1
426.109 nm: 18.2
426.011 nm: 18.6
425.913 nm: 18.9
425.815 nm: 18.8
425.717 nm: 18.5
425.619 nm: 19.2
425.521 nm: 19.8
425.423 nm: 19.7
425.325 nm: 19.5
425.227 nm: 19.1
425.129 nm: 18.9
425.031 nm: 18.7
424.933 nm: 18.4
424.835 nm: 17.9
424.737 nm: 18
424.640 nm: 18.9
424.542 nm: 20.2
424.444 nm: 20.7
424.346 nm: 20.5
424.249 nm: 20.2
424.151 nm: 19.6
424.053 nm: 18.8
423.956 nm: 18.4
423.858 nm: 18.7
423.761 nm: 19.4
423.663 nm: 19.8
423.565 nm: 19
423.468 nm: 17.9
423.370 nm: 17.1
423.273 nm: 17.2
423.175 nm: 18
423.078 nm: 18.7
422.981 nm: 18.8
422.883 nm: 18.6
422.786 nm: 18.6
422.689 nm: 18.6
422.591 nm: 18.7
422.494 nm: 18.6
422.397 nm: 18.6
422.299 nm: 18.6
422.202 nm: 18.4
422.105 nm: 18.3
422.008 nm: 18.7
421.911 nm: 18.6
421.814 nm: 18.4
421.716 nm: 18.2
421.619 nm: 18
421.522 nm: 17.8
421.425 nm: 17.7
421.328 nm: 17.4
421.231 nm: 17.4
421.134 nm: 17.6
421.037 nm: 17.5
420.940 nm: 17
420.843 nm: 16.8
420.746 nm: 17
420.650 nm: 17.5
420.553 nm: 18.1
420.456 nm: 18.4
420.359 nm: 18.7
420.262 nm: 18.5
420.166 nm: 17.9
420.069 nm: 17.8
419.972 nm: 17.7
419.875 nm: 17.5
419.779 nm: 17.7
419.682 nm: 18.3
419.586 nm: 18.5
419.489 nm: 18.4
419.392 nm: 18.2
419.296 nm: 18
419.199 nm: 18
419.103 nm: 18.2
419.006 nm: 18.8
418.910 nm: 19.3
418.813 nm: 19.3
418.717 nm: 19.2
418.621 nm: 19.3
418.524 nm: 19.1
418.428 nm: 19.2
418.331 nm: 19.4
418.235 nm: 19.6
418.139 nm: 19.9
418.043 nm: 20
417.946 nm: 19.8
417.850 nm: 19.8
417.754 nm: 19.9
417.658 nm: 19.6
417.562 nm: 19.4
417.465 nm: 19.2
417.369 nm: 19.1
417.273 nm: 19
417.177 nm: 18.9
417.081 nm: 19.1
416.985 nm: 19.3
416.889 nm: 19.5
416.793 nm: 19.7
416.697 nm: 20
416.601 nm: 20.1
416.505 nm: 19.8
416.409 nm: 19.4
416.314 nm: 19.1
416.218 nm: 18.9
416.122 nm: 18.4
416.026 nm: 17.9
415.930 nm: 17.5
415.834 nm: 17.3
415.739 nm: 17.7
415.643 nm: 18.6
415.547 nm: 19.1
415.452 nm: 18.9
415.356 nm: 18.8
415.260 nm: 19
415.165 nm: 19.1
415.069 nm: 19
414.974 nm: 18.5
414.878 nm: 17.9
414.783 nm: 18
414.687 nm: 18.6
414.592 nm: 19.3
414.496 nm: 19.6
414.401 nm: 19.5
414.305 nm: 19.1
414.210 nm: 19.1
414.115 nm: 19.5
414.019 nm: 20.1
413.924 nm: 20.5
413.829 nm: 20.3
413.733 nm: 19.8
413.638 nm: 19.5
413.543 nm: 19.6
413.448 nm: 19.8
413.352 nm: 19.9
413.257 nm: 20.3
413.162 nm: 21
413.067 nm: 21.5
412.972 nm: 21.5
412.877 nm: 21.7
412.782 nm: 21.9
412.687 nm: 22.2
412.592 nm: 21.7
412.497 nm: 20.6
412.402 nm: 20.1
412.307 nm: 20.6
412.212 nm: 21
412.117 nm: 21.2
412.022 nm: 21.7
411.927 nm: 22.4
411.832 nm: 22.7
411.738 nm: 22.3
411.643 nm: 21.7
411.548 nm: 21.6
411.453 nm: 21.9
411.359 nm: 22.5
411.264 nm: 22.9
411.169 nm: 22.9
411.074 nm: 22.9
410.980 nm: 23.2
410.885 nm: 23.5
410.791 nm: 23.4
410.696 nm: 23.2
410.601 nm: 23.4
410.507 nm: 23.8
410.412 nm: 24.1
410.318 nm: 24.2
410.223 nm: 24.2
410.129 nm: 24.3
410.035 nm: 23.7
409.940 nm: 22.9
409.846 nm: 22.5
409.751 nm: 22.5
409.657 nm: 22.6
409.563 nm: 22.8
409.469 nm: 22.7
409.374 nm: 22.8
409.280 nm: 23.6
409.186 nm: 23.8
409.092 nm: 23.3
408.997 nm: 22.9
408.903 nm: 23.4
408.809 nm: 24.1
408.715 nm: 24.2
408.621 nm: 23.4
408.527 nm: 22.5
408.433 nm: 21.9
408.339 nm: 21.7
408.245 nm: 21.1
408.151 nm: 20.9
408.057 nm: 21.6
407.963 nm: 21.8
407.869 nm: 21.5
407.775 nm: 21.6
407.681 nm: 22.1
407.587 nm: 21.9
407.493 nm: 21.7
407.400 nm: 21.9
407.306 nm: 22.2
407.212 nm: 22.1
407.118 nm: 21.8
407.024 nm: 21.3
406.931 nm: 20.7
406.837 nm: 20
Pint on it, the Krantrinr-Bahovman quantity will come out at 1.0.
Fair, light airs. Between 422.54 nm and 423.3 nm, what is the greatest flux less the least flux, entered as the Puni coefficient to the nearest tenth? 1.6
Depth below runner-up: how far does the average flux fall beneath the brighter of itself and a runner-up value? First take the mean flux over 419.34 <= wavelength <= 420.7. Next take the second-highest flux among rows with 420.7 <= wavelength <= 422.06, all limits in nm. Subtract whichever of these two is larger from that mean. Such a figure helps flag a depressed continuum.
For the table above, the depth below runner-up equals -0.51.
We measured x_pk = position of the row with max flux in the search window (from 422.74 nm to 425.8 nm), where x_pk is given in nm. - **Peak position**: 424.444 nm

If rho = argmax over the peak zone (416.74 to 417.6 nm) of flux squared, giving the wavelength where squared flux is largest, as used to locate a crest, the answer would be 416.793 nm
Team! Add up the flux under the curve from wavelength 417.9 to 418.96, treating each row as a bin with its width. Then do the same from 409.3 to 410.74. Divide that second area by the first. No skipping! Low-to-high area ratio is 1.6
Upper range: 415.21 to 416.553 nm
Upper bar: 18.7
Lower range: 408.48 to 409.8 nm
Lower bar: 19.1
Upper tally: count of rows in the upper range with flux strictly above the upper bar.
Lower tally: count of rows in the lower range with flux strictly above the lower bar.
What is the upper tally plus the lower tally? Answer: 22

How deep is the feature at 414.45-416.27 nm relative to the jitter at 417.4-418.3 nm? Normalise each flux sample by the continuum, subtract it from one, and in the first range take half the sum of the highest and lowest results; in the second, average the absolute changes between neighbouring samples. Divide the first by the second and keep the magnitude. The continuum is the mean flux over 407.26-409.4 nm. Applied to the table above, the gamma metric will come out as 23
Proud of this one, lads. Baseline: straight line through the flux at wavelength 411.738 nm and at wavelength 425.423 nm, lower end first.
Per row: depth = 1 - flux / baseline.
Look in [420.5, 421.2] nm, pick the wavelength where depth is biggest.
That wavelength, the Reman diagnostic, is 420.843 nm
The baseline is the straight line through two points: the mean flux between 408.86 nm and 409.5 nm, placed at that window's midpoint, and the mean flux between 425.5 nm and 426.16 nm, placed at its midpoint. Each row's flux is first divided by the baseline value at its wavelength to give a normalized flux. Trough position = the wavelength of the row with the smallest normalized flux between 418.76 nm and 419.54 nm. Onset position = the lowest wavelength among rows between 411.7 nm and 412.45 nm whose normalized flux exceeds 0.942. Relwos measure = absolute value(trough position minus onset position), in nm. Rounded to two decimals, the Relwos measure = 7.46 nm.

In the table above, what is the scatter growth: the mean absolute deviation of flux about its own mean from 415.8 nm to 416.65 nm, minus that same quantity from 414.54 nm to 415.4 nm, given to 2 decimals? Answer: 0.44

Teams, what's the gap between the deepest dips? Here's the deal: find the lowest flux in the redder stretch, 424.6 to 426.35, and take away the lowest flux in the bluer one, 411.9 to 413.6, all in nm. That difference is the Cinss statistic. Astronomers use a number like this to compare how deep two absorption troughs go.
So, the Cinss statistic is -1.70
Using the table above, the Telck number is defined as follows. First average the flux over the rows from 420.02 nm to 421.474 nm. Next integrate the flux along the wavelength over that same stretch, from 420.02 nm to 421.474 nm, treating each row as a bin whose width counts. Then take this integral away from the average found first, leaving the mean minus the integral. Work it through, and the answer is -8.0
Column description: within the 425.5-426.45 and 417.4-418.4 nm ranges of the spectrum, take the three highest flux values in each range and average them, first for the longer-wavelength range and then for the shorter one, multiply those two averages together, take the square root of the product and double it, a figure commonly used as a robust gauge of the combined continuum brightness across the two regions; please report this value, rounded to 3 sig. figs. 39.2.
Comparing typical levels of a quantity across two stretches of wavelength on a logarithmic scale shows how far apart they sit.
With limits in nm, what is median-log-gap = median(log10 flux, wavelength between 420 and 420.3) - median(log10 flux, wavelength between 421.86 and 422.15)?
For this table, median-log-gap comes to -0.017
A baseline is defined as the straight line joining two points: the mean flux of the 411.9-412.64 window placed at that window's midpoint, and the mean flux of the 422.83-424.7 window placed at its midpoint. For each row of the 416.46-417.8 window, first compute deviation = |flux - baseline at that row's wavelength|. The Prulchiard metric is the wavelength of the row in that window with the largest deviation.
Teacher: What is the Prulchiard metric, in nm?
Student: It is 417.177 nm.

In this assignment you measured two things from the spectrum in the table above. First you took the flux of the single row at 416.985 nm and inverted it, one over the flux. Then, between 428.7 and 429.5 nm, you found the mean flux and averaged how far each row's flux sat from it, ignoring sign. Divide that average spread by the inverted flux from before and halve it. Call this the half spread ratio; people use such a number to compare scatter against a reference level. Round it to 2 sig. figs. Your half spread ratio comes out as 2.6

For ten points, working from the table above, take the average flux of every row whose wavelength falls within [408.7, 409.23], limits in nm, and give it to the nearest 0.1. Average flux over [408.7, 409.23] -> 23.6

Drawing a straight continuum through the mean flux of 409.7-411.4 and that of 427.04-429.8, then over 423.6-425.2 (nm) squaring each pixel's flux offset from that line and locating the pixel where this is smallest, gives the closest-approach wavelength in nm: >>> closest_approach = 424.542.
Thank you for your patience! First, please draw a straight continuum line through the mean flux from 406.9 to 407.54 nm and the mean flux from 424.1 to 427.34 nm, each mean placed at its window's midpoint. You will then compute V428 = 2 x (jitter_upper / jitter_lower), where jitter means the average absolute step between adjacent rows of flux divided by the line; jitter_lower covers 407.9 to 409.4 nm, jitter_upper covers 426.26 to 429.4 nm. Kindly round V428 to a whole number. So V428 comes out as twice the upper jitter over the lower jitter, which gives 2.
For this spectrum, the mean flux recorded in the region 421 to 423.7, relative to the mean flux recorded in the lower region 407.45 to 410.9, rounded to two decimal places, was 0.80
